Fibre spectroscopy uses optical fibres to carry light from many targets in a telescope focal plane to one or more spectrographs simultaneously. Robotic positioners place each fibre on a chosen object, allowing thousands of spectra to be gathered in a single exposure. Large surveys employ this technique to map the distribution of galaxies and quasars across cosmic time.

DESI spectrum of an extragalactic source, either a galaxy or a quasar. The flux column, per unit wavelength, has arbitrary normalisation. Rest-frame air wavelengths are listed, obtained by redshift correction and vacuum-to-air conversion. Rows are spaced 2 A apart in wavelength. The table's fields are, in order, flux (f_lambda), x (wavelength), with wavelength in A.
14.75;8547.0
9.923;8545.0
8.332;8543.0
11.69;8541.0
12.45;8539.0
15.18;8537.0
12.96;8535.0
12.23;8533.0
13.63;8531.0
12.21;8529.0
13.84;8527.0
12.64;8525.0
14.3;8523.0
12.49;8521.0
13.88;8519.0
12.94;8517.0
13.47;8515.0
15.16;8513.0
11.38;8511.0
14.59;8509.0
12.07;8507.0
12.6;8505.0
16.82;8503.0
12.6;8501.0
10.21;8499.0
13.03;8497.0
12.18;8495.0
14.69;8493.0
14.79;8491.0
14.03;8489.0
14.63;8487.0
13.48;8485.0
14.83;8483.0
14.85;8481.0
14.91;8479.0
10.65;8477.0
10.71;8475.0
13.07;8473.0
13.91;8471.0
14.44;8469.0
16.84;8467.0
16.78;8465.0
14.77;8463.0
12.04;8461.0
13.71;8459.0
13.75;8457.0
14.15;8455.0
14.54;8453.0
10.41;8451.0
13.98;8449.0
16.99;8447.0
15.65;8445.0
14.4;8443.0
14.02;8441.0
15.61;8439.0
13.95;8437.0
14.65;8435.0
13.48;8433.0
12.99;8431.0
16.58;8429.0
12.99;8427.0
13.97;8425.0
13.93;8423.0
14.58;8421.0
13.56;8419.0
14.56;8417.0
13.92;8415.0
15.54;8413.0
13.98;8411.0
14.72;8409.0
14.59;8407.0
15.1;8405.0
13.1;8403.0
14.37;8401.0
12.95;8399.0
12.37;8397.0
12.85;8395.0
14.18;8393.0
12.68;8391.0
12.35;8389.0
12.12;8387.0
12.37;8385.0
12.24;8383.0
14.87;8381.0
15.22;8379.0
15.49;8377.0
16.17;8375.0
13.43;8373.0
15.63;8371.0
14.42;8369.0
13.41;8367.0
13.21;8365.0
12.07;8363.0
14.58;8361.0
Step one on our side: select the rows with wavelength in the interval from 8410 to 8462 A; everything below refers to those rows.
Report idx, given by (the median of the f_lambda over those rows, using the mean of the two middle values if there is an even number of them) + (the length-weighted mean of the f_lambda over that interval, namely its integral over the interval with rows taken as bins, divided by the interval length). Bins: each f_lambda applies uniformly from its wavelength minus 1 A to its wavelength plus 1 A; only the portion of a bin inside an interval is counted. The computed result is 28.1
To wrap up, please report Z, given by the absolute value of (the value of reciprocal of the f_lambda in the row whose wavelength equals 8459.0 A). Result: 0.073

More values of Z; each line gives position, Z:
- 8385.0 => 0.081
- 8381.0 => 0.067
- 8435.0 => 0.068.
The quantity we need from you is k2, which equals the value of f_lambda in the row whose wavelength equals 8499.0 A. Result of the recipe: 10.21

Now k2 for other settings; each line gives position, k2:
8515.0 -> 13.47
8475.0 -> 10.71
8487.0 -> 14.63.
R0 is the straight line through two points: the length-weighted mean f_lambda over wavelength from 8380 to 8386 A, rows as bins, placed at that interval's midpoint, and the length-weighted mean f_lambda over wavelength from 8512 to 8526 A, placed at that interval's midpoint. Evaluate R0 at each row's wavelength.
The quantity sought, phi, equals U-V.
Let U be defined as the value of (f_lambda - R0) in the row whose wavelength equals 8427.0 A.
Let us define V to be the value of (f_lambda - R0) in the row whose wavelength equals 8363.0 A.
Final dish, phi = 0.7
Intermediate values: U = -0.3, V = -1.0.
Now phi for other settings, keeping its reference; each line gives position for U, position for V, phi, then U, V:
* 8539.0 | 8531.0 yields -1.2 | -1.2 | 0.0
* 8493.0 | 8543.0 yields 6.5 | 1.2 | -5.3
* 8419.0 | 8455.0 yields -0.5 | 0.3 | 0.8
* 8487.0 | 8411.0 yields 0.4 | 1.2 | 0.7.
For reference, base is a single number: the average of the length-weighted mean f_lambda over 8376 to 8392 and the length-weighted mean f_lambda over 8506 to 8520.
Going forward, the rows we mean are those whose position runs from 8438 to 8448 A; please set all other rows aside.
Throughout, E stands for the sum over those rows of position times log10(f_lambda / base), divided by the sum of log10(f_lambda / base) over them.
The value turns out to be 8443.8 A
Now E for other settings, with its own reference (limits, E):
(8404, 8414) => 8409.1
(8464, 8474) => 8466.5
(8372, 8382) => 8377.5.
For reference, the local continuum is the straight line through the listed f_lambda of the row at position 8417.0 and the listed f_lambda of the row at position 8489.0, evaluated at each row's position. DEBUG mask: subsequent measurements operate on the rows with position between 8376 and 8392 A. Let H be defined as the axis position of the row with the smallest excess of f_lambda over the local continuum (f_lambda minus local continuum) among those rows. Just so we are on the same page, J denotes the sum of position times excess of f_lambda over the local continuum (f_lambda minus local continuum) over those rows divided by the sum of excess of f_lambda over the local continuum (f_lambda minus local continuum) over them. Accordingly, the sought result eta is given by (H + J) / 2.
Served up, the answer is 8387.3 A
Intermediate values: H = 8387.0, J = 8387.7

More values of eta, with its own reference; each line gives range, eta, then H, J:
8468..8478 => 8476.3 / 8477.0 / 8475.7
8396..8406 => 8398.0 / 8397.0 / 8398.9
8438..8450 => 8442.8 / 8441.0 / 8444.6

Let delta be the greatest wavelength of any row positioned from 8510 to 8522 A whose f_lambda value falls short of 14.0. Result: 8521.0 A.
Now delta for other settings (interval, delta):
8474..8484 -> 8477.0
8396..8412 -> 8411.0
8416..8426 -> 8425.0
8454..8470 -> 8461.0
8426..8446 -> 8437.0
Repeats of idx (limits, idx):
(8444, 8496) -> 28.3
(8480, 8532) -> 27.1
